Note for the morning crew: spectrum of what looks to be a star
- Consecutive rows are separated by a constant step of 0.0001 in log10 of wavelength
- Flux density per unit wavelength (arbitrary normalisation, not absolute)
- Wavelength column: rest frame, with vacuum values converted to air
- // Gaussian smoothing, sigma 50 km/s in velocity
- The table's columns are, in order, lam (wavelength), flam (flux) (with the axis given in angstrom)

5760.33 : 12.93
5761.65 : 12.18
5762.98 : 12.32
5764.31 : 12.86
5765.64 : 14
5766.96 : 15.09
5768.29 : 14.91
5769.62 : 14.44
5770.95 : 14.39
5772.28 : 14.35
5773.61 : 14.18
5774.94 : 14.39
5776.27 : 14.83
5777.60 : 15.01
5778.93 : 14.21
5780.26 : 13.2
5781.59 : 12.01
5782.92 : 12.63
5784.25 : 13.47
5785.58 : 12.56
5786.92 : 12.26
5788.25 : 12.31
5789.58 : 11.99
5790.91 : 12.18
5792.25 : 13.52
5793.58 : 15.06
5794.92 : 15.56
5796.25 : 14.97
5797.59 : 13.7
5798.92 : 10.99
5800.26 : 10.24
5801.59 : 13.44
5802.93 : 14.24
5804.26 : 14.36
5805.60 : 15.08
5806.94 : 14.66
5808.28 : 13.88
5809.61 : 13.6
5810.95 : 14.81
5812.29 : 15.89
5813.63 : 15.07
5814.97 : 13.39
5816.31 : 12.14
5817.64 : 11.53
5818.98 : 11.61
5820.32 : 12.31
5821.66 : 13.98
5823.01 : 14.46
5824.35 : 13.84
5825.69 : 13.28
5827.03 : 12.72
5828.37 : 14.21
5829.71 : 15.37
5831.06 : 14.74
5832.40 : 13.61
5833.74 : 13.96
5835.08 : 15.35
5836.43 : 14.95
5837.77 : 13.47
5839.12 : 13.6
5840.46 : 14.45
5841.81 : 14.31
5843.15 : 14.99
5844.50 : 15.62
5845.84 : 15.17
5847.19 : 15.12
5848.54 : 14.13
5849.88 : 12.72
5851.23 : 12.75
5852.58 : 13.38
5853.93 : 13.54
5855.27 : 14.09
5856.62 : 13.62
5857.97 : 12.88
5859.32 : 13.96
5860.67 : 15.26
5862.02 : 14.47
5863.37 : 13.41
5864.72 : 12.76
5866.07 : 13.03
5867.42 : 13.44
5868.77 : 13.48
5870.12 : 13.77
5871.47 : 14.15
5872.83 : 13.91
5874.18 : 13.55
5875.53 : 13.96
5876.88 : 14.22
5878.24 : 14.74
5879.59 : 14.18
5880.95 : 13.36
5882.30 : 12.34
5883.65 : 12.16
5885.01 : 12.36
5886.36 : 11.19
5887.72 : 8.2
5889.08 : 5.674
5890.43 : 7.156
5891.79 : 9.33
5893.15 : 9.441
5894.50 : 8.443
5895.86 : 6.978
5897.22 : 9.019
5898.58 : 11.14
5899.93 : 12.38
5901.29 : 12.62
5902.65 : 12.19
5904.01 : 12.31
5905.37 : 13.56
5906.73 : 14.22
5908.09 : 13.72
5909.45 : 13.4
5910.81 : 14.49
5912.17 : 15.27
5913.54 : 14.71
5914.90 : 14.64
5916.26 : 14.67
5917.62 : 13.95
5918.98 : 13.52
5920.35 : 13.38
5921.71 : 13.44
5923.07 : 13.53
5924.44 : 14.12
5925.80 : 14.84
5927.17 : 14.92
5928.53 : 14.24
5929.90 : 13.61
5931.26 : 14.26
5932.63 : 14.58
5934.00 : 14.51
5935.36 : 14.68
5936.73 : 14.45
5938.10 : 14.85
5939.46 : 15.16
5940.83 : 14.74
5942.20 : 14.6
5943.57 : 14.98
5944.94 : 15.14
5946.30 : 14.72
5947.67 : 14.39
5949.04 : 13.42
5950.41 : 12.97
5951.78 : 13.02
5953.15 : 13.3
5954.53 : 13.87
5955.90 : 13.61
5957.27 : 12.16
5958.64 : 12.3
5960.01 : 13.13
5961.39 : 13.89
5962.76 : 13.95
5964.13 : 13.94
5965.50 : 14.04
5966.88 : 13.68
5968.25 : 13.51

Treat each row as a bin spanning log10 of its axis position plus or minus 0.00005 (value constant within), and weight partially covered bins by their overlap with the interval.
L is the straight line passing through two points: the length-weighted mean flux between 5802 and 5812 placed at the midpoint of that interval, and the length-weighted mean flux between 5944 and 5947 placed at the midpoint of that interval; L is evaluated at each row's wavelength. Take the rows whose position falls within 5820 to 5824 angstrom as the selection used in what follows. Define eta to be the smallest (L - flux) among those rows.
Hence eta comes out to 0.0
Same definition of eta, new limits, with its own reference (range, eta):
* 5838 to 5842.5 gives 0.1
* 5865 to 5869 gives 1.2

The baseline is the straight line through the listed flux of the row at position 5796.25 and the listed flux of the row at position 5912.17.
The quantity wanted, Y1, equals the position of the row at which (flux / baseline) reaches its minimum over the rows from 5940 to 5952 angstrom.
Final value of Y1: 5950.41 angstrom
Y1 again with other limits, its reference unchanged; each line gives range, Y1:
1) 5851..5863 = 5851.23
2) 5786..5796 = 5789.58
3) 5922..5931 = 5923.07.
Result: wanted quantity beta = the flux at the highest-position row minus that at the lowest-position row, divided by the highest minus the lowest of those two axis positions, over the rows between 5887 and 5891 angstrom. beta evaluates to -0.39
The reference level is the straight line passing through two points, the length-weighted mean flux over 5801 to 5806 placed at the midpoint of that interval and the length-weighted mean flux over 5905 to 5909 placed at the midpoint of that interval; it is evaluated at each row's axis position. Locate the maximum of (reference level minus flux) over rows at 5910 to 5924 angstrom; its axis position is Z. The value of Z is 5920.35 angstrom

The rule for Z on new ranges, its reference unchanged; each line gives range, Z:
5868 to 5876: 5868.77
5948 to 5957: 5950.41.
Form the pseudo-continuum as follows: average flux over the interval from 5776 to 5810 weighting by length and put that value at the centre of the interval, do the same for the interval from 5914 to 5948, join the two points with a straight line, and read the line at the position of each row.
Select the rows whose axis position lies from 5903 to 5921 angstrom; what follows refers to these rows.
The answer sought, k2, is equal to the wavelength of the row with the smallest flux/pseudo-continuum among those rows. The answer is 5904.01 angstrom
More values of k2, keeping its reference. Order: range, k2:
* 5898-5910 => 5898.58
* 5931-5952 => 5950.41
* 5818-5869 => 5818.98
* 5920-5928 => 5920.35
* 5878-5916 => 5889.08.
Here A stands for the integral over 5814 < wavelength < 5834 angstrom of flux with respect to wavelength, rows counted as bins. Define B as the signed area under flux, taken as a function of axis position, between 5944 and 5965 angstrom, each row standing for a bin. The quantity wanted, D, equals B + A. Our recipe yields 554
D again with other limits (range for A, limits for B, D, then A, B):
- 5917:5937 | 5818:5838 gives 559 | 283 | 277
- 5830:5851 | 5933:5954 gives 603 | 302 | 301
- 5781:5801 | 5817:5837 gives 533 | 258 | 274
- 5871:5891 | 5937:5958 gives 537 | 242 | 295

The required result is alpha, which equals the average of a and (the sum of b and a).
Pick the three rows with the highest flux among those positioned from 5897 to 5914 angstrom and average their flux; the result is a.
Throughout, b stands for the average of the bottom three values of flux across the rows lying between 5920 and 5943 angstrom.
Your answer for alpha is 21.5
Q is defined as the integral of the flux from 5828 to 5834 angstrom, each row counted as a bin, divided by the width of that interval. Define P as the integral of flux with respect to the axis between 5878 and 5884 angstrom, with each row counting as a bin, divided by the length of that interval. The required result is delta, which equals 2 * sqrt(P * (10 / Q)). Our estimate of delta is 6.1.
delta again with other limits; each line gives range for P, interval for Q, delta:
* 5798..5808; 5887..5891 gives 8.7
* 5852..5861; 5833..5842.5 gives 6.2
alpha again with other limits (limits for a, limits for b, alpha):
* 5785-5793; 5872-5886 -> 18.9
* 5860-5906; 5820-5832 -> 21.2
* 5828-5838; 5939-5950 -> 22.3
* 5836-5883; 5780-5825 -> 20.8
